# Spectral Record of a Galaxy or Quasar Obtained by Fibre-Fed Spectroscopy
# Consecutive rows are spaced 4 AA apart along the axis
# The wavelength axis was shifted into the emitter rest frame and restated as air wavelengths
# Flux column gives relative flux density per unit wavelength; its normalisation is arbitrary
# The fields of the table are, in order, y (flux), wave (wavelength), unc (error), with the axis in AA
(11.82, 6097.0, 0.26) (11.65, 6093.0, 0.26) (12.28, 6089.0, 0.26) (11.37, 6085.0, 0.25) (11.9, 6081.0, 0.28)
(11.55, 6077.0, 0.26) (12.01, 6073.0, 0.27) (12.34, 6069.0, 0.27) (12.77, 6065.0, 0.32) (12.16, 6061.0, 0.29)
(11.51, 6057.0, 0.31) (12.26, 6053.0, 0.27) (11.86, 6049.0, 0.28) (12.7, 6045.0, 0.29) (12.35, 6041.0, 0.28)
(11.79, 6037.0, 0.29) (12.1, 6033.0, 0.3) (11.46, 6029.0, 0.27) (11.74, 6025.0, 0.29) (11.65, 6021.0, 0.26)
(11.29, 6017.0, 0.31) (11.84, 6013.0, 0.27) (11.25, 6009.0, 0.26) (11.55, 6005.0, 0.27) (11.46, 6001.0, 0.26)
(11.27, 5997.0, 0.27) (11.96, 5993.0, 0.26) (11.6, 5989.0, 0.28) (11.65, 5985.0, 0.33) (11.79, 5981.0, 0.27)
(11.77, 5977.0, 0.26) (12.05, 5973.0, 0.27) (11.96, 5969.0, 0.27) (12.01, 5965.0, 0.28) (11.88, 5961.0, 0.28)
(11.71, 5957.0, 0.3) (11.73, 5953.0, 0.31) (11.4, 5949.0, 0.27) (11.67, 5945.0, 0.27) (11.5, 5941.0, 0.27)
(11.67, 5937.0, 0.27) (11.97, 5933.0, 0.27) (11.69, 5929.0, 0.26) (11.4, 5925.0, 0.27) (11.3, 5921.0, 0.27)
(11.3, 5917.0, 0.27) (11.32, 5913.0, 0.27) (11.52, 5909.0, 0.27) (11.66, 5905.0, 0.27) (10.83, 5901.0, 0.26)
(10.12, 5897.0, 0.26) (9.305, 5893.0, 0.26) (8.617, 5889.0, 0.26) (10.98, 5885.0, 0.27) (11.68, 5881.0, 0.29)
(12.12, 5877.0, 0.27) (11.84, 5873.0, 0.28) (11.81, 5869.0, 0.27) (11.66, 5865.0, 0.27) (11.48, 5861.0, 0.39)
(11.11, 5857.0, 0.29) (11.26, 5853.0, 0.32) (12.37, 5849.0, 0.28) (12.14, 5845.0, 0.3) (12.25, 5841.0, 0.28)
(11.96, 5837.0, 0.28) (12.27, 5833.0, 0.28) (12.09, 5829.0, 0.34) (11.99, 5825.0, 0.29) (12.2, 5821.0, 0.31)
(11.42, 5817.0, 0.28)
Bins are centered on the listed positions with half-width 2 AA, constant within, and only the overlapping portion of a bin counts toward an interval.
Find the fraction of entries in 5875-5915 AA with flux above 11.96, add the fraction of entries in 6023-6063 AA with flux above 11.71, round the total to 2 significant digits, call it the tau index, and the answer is 0.90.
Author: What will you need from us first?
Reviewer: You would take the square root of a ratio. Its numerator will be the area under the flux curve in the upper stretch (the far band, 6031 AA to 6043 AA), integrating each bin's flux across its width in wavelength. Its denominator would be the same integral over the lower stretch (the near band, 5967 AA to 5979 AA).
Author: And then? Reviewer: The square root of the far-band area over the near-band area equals 1.01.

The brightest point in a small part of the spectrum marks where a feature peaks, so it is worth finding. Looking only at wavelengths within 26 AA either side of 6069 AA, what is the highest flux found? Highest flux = 12.77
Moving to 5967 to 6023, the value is 12.05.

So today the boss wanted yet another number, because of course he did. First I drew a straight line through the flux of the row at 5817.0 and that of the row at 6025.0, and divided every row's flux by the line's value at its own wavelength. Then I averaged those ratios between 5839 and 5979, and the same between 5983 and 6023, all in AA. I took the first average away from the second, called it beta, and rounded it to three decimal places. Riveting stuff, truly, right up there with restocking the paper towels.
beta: -0.004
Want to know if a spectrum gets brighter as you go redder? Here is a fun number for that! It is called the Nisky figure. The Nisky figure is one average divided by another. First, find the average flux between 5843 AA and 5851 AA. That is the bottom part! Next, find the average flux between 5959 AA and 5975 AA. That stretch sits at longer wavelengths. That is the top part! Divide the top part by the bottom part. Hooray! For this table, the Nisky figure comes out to 0.98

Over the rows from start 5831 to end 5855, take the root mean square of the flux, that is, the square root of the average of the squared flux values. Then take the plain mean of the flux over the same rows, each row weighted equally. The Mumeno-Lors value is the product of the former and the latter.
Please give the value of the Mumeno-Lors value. 145.1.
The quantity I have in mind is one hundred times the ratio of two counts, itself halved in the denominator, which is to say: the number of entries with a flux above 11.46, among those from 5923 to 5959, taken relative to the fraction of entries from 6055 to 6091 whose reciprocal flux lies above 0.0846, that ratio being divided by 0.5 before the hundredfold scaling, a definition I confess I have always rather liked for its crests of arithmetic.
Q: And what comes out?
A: 4200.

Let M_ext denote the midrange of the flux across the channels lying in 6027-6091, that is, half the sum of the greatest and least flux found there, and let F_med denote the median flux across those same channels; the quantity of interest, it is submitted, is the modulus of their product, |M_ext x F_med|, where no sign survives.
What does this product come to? 146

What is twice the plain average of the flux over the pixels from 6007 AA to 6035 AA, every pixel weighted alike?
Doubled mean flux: 23.2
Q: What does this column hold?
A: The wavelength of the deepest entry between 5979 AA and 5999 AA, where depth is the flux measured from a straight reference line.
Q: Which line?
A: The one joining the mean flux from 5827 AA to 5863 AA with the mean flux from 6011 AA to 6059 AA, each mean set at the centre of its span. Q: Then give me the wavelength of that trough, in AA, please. 5997.0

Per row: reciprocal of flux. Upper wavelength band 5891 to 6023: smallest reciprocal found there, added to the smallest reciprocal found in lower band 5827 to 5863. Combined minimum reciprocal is 0.164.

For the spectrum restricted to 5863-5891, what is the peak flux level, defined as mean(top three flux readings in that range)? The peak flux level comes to 11.9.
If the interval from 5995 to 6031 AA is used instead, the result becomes 11.7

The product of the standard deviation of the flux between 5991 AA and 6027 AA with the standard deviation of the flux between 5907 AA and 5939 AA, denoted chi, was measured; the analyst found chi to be 0.06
